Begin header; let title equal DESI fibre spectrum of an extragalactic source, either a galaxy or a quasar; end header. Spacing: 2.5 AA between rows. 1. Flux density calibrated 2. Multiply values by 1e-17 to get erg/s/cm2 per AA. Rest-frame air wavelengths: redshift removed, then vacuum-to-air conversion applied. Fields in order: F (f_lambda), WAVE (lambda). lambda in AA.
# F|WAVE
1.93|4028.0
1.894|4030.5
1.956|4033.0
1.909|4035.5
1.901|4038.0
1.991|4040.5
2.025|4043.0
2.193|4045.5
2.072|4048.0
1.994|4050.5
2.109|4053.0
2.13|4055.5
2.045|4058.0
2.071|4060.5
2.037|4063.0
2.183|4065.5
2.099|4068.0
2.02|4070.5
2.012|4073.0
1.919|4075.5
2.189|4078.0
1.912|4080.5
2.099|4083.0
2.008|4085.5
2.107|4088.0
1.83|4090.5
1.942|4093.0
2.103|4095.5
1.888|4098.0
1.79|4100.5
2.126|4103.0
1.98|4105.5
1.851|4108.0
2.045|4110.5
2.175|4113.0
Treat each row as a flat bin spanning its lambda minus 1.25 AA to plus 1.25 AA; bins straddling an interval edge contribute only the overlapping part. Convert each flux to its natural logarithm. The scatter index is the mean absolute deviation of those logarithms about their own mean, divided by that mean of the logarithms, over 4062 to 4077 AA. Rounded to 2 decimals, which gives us 0.04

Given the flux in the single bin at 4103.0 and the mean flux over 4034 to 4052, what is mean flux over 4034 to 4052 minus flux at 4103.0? -0.11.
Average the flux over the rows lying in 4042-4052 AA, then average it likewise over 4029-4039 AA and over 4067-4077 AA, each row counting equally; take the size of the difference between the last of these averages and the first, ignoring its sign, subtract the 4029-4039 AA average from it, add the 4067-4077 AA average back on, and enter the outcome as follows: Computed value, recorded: 0.16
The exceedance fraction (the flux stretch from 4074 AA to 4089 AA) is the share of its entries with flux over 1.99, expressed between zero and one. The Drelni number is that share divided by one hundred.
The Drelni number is 0.007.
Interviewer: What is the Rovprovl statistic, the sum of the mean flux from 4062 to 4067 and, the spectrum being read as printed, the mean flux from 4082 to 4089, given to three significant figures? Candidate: 4.18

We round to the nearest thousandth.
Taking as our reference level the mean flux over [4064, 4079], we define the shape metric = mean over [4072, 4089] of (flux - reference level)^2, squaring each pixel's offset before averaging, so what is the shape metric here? 0.010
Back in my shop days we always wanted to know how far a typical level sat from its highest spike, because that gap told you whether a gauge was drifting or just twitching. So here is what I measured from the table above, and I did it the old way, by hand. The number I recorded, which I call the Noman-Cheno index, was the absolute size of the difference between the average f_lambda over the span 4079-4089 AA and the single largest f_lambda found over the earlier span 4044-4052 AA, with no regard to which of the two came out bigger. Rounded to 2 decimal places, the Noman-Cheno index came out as 0.16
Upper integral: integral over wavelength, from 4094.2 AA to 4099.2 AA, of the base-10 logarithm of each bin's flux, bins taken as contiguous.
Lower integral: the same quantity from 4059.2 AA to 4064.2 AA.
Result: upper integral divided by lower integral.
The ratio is 0.96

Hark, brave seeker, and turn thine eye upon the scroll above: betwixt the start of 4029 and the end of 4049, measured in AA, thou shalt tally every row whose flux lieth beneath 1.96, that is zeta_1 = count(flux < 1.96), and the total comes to 4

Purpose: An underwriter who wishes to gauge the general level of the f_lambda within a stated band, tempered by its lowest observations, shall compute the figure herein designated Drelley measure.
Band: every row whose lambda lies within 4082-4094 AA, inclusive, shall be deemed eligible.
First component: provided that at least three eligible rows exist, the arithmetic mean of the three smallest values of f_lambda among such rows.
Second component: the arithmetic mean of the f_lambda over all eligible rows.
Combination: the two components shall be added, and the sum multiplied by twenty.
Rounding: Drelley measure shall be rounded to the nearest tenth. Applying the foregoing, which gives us 78.5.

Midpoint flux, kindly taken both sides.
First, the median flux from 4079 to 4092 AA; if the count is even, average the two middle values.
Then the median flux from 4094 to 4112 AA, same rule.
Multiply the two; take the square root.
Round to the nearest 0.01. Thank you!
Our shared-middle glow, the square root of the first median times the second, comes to 1.99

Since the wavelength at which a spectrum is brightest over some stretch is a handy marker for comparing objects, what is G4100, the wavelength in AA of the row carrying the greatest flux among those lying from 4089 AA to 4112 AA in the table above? 4103.0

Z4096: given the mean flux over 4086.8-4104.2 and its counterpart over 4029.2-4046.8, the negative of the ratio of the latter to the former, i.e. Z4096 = -1.01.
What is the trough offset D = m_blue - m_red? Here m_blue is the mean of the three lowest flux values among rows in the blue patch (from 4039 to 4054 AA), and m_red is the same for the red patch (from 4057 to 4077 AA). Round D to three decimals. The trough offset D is 0.020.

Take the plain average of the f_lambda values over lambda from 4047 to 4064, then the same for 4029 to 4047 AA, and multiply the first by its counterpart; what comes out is 4.09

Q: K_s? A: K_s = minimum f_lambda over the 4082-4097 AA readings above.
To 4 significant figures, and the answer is 1.830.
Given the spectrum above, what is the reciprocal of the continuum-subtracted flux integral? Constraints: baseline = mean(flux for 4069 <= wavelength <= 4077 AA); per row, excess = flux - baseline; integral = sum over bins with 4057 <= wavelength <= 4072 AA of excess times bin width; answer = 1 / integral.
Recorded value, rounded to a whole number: 1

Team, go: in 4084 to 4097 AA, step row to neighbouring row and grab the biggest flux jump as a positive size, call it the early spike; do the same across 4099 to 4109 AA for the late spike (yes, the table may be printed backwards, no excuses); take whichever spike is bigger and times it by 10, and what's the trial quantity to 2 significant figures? 3.4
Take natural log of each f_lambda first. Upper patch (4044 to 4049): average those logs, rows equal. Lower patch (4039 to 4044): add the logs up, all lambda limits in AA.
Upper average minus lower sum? -0.64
